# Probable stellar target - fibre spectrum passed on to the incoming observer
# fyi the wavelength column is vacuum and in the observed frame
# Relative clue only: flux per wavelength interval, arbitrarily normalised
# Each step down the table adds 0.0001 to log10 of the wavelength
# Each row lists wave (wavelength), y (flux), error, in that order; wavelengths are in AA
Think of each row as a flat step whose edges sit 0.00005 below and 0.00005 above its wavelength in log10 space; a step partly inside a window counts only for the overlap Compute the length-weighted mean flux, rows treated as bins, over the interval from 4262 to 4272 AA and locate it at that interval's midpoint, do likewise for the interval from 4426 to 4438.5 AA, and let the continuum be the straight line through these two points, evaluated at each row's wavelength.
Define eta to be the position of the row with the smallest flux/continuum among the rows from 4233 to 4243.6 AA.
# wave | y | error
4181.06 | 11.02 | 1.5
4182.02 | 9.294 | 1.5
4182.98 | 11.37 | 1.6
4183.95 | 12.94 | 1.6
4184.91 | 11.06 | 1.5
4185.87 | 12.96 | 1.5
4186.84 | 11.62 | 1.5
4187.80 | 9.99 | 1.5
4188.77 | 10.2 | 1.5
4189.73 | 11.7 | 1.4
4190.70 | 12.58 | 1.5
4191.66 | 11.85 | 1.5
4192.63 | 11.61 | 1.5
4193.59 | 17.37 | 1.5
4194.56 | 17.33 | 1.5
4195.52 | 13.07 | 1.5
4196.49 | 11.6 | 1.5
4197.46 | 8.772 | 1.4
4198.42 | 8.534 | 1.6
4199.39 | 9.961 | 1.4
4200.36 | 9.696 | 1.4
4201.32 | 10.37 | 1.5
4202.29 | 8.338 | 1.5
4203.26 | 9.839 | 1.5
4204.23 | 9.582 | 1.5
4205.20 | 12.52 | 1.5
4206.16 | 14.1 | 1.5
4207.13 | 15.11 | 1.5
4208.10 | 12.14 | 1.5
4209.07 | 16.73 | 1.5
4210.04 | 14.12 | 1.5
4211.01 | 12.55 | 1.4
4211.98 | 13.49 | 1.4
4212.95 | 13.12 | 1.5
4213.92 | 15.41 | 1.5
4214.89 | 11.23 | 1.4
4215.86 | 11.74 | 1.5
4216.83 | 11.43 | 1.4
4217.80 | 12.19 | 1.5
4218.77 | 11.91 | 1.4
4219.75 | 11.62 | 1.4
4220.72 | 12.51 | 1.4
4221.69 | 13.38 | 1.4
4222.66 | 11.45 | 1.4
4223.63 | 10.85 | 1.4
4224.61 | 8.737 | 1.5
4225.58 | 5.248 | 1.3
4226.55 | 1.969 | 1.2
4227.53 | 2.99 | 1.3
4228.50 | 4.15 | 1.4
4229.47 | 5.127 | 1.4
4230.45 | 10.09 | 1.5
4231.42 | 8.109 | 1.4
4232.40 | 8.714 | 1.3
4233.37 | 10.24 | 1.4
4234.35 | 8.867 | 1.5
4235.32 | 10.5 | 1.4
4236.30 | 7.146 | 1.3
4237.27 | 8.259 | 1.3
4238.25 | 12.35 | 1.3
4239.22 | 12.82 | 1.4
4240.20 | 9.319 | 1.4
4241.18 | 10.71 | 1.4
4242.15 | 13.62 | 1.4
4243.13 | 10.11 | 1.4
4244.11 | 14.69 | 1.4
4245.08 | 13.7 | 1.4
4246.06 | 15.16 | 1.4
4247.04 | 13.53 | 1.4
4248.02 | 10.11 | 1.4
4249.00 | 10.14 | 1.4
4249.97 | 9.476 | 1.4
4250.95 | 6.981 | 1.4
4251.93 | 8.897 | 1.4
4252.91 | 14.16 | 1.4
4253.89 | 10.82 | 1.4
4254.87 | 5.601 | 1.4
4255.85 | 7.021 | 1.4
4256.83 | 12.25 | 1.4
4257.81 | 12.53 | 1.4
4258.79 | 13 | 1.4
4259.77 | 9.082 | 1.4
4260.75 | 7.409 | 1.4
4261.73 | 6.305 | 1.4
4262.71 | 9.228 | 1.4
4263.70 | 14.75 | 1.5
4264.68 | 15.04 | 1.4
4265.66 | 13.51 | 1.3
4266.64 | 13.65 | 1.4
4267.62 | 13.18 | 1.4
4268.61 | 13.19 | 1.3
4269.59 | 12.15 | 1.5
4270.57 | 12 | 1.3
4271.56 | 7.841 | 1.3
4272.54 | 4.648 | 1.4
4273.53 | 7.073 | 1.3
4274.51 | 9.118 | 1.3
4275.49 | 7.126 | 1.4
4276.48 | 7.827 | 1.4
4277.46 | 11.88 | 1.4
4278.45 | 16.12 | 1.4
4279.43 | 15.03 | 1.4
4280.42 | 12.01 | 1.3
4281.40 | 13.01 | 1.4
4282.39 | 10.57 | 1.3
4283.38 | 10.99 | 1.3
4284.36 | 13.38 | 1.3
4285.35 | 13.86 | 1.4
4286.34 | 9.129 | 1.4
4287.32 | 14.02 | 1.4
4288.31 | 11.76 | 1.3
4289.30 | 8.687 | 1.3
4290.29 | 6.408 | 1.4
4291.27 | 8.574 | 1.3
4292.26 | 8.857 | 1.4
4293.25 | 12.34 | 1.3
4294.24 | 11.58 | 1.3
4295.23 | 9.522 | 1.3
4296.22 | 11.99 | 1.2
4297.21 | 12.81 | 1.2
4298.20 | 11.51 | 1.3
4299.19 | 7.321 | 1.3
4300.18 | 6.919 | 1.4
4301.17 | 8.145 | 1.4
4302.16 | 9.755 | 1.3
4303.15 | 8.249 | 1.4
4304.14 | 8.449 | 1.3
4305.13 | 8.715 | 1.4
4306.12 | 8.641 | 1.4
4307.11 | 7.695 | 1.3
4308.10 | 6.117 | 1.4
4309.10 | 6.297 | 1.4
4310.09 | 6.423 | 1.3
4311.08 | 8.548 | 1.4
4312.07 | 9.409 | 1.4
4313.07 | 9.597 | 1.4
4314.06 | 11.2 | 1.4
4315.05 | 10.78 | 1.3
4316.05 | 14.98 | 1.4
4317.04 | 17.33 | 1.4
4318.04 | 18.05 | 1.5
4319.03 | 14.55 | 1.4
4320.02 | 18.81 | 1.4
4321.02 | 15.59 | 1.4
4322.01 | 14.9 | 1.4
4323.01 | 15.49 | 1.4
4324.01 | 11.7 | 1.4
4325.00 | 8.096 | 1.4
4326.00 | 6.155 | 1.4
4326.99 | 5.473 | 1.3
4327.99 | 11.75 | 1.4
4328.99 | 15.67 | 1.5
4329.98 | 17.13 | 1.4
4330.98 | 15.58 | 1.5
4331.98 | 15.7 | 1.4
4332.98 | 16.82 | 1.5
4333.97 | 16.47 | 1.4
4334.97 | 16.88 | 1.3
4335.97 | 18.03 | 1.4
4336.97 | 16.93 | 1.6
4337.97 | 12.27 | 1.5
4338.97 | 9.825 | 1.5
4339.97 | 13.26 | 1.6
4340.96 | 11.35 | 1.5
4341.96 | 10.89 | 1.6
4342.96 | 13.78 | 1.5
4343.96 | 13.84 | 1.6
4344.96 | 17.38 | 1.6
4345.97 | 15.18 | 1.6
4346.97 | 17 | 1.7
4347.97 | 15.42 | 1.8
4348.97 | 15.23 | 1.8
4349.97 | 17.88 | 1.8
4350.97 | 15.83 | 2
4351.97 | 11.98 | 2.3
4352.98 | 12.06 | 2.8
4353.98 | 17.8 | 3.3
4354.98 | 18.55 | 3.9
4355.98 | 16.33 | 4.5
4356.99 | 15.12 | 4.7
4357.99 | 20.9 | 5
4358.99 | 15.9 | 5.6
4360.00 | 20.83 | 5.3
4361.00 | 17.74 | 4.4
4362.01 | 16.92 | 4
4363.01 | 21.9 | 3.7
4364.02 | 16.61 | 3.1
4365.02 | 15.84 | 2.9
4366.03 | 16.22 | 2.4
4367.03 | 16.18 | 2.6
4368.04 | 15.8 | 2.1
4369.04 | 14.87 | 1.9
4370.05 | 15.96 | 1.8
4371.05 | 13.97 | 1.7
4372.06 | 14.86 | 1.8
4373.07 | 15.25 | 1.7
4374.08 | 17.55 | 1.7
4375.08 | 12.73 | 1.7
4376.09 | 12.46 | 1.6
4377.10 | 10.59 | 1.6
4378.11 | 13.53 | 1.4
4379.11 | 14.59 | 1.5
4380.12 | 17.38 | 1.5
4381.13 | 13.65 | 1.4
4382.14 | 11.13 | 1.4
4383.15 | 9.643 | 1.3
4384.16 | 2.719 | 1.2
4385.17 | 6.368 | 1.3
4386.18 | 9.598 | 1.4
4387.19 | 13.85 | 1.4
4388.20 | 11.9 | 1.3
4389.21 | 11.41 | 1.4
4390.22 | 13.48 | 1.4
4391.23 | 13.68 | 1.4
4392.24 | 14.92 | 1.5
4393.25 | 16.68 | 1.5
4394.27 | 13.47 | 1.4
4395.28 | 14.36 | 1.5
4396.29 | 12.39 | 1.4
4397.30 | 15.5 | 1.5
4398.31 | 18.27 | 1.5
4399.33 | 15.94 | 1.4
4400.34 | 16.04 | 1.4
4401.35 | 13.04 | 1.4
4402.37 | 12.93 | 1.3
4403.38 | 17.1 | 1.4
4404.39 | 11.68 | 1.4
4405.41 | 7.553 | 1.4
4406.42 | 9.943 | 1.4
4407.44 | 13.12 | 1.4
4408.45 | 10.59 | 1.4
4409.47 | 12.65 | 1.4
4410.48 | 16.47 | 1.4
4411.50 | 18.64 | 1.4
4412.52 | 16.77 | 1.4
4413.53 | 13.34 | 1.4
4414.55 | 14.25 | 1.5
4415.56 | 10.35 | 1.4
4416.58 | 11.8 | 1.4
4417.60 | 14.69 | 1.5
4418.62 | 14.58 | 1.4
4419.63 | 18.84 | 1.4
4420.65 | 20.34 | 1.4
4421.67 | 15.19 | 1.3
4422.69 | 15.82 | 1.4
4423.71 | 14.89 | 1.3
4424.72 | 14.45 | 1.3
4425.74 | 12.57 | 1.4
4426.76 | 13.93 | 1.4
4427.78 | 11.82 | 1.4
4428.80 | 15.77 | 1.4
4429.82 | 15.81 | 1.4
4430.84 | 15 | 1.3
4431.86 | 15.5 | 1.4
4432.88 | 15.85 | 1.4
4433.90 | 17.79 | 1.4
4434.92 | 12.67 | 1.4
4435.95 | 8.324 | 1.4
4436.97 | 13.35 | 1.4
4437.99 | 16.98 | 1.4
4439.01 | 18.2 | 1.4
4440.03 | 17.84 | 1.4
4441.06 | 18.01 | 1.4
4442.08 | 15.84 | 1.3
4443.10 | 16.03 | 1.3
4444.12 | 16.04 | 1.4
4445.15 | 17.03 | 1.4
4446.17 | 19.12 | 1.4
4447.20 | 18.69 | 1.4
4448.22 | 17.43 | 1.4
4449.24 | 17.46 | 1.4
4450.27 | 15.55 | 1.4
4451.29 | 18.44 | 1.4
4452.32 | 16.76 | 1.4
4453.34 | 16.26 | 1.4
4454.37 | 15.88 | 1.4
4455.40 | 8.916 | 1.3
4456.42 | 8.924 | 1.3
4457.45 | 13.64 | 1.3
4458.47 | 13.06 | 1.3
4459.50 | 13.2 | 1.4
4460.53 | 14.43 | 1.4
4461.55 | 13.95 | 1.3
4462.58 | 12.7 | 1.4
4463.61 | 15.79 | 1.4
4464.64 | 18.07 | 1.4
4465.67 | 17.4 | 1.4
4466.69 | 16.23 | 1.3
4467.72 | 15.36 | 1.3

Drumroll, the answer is 4236.30 AA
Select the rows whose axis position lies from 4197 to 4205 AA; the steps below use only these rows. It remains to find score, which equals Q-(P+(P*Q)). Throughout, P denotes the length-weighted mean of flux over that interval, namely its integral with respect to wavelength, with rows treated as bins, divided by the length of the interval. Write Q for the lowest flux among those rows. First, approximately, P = 9.5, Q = 8.338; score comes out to -80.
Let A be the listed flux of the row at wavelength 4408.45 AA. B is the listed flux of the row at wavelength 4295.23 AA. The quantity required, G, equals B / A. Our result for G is 0.9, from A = 10.59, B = 9.522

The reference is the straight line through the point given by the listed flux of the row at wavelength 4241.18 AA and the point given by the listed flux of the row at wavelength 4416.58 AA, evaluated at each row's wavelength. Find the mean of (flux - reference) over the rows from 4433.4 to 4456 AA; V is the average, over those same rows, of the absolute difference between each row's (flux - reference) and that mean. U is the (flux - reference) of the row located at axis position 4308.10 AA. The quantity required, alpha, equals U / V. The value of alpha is -2.5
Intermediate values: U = -5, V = 1.97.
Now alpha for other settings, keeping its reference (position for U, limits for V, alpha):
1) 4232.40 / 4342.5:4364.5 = -1.0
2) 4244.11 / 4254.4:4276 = 1.3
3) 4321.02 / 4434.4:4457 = 1.9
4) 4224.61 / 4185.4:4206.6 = -1.0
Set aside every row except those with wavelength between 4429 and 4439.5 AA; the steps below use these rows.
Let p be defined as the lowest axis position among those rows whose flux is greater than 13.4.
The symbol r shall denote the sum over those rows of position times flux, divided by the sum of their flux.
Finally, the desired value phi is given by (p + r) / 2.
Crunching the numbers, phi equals 4432.1 AA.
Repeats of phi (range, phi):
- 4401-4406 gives 4403.3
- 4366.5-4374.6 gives 4368.8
